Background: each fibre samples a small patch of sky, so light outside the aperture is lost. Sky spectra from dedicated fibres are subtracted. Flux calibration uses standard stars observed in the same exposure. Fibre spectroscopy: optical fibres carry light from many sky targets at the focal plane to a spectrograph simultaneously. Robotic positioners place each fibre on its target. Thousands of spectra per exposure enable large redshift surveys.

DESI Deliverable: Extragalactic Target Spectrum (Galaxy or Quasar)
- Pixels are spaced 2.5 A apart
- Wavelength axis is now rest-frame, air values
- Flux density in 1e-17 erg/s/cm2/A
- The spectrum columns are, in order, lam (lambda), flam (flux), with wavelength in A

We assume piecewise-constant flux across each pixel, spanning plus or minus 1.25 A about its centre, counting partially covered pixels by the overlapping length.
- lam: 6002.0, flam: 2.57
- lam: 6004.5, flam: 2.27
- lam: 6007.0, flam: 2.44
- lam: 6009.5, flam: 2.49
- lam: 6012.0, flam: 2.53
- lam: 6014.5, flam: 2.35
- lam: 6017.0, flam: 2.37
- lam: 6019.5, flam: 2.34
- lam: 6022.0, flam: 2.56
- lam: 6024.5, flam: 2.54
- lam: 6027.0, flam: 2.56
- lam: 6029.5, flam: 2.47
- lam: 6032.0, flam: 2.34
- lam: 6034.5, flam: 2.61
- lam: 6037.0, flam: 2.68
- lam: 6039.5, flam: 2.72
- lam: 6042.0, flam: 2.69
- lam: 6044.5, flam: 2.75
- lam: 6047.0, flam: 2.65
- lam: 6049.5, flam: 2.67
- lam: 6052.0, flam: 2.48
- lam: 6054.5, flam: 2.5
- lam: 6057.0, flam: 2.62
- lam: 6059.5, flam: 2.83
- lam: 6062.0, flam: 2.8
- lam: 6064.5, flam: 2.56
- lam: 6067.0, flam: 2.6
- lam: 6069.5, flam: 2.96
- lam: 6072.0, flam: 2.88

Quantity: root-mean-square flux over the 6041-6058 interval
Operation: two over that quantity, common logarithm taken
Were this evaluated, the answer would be -0.12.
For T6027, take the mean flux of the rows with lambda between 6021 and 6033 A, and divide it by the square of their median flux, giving 0.387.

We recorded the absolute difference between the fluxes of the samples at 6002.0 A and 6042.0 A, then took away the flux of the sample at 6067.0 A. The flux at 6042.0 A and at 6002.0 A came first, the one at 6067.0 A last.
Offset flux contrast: -2.48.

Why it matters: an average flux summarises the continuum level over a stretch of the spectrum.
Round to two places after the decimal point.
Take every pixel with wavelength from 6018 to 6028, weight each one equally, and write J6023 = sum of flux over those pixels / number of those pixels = 2.50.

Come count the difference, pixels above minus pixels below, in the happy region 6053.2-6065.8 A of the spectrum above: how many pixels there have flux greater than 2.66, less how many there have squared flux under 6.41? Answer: 1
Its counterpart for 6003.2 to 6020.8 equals -7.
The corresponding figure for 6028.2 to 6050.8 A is 3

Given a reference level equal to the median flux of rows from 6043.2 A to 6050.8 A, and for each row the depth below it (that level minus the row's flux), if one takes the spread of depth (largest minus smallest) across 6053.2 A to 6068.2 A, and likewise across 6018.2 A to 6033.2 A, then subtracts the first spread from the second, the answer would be -0.11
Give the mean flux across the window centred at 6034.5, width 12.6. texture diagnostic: 2.56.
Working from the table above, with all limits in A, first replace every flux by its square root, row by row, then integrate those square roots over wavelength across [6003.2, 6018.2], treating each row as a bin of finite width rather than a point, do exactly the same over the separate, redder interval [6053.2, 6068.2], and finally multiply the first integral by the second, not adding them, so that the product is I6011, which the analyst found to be 568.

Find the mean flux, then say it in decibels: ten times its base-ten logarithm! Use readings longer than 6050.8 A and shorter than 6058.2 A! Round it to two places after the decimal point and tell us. 4.04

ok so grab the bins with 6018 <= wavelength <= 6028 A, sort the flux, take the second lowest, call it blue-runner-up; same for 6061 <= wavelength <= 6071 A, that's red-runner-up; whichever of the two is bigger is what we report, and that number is 2.60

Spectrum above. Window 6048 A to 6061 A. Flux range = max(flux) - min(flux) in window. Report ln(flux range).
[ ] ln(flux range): -1.05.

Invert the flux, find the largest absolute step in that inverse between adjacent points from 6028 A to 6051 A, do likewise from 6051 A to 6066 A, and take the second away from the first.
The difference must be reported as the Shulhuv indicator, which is 0.011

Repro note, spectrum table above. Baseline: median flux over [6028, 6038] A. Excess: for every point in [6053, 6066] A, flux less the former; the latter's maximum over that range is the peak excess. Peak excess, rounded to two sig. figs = 0.29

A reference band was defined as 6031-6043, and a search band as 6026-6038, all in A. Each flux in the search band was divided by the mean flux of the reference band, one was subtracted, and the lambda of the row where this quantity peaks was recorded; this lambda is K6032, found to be 6037.0 A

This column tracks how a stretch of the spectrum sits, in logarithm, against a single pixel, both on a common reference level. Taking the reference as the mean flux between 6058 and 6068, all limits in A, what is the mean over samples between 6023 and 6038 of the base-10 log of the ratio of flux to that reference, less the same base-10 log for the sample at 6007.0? 0.016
